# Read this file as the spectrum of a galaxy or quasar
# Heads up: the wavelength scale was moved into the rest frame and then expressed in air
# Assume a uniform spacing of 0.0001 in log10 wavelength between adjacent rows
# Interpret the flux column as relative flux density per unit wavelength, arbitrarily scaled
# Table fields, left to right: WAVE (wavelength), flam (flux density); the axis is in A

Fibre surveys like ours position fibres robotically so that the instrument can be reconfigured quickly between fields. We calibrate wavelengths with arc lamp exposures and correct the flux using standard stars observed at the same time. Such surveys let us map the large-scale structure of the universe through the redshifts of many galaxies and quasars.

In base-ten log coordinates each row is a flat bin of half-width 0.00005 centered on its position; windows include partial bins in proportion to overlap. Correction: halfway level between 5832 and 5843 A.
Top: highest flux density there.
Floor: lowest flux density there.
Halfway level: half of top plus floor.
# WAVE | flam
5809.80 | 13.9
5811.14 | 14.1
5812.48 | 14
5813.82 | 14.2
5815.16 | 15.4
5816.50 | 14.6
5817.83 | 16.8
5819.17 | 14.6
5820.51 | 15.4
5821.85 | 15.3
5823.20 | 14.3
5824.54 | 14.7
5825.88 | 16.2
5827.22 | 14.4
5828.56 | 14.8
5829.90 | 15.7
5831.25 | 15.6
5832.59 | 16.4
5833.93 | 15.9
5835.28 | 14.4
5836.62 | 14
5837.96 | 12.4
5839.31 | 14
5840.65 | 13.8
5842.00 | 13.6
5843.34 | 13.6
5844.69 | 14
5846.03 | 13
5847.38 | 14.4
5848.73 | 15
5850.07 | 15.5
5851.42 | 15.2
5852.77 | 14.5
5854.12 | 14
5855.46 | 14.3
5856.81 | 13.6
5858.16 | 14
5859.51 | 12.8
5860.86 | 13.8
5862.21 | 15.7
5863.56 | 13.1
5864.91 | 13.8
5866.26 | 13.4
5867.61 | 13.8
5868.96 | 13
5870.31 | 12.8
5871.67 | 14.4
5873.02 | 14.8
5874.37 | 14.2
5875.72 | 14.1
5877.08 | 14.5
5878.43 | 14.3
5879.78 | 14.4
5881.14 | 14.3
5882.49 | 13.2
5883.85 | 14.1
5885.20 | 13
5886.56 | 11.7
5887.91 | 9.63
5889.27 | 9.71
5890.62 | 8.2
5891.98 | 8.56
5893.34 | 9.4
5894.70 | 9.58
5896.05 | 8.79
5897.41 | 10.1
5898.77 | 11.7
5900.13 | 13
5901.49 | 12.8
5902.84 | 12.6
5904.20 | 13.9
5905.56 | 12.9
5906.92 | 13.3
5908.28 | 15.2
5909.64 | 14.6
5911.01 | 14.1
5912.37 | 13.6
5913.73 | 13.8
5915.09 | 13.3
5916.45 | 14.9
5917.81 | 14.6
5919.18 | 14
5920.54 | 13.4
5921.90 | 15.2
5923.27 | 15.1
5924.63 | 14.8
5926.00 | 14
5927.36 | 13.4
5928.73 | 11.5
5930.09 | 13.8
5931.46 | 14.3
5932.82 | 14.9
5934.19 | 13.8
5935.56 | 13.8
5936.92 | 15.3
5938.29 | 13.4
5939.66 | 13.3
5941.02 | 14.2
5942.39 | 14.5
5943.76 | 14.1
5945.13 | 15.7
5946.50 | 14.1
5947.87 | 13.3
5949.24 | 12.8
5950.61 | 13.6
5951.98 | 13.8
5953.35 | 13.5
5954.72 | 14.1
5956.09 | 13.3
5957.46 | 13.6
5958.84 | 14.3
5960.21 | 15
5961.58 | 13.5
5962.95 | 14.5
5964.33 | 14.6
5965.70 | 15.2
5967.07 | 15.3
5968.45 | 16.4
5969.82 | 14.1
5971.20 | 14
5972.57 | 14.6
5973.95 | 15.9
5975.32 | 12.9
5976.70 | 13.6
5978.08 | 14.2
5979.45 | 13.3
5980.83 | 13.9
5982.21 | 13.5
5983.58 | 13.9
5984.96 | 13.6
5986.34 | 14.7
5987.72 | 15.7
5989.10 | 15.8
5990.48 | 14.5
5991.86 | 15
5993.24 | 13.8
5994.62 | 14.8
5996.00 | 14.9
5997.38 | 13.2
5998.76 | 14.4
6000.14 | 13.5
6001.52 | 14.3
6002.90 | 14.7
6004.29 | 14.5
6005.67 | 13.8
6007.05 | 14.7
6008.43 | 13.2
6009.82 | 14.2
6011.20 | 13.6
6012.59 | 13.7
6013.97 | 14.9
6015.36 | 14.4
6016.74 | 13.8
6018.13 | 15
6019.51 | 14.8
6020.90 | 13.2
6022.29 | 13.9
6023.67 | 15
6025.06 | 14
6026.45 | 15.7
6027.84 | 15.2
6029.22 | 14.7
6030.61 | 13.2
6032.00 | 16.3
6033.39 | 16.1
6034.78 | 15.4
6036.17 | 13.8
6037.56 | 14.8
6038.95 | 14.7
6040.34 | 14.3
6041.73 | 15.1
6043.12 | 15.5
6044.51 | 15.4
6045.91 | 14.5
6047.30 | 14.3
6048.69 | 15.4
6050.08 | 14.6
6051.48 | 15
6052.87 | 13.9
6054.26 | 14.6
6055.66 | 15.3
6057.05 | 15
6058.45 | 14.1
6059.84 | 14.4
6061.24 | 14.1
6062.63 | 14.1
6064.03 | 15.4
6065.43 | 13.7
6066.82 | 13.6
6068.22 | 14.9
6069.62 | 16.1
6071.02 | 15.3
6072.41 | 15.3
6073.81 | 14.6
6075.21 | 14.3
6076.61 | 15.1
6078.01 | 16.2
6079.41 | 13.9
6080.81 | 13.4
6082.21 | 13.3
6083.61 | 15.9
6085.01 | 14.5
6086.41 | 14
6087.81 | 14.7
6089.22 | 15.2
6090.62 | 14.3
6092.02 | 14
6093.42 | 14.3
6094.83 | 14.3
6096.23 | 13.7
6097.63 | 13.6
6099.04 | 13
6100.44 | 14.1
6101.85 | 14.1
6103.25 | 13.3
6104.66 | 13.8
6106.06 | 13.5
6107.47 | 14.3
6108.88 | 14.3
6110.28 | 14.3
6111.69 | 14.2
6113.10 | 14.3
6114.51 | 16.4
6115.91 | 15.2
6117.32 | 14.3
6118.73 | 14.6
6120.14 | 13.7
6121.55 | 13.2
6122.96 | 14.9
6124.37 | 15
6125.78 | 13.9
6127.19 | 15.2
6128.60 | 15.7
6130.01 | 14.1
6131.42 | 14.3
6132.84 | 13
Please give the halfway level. 14.4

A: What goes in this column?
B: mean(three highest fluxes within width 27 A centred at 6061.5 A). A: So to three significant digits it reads 15.6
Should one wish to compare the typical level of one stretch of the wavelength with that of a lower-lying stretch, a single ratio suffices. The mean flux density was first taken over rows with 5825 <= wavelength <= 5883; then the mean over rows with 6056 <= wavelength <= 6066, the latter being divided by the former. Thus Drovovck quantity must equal 1.01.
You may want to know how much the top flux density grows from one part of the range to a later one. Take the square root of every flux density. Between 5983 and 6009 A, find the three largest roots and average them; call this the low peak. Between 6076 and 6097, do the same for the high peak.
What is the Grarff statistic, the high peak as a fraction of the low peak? 1.01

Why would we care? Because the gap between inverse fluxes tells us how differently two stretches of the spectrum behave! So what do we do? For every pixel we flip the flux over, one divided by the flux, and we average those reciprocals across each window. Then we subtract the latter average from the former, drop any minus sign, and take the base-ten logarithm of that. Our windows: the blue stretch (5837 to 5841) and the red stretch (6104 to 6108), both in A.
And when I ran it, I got -2.6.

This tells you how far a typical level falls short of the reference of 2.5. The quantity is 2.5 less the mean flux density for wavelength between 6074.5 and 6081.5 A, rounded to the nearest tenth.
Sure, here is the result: -12.1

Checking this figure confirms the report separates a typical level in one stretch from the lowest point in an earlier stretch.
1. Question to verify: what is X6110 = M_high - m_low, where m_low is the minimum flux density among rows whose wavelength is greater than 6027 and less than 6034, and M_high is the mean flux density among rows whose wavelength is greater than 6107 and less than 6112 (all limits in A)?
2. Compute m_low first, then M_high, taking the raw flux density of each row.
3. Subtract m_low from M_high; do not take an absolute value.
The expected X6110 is 1.1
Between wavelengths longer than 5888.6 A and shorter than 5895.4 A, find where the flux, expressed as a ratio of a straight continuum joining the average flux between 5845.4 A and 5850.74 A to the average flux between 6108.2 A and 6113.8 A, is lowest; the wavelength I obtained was 5890.62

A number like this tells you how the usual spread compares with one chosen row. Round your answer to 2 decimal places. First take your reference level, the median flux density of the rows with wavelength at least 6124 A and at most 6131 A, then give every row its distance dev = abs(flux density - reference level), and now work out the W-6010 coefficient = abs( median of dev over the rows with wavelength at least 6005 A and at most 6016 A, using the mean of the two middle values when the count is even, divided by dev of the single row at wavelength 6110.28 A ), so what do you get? 1.43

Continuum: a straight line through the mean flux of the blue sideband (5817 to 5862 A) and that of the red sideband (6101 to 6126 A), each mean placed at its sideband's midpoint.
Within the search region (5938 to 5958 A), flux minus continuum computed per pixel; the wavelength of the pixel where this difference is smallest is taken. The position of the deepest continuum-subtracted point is 5949.24 A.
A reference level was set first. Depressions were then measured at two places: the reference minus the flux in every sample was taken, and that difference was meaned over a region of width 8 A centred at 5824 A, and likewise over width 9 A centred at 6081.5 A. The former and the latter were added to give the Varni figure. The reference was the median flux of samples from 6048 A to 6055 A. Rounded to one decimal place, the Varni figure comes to -0.4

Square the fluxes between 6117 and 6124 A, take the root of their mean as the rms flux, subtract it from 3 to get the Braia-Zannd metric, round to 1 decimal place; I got -11.2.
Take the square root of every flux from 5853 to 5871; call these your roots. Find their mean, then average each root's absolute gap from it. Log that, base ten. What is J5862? -1.14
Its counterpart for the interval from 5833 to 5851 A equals -1.03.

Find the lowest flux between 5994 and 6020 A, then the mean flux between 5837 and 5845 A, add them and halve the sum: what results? 13.4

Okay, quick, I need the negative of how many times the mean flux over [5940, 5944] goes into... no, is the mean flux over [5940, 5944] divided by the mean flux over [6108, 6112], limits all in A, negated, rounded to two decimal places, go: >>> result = -1.00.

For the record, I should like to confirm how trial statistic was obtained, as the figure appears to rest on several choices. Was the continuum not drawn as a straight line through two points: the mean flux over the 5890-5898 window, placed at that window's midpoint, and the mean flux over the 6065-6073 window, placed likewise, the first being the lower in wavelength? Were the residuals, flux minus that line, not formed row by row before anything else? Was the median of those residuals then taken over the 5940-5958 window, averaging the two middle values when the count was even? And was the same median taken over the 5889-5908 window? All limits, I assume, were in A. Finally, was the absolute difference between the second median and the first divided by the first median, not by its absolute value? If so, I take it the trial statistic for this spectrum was 0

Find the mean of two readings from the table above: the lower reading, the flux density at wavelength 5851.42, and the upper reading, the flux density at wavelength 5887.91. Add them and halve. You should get 12.4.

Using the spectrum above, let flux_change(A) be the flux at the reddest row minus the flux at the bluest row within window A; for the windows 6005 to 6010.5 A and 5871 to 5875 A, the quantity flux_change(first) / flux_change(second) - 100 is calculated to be -102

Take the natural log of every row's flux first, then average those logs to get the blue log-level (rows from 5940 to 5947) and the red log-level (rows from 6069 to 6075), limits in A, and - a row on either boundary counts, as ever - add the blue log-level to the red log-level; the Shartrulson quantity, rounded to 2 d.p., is 5.40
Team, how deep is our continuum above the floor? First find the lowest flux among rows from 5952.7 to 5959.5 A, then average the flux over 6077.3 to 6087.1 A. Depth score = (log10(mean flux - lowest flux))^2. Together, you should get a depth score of 0.00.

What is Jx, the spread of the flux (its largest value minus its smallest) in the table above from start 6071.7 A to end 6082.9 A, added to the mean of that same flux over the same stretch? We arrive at 17.4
